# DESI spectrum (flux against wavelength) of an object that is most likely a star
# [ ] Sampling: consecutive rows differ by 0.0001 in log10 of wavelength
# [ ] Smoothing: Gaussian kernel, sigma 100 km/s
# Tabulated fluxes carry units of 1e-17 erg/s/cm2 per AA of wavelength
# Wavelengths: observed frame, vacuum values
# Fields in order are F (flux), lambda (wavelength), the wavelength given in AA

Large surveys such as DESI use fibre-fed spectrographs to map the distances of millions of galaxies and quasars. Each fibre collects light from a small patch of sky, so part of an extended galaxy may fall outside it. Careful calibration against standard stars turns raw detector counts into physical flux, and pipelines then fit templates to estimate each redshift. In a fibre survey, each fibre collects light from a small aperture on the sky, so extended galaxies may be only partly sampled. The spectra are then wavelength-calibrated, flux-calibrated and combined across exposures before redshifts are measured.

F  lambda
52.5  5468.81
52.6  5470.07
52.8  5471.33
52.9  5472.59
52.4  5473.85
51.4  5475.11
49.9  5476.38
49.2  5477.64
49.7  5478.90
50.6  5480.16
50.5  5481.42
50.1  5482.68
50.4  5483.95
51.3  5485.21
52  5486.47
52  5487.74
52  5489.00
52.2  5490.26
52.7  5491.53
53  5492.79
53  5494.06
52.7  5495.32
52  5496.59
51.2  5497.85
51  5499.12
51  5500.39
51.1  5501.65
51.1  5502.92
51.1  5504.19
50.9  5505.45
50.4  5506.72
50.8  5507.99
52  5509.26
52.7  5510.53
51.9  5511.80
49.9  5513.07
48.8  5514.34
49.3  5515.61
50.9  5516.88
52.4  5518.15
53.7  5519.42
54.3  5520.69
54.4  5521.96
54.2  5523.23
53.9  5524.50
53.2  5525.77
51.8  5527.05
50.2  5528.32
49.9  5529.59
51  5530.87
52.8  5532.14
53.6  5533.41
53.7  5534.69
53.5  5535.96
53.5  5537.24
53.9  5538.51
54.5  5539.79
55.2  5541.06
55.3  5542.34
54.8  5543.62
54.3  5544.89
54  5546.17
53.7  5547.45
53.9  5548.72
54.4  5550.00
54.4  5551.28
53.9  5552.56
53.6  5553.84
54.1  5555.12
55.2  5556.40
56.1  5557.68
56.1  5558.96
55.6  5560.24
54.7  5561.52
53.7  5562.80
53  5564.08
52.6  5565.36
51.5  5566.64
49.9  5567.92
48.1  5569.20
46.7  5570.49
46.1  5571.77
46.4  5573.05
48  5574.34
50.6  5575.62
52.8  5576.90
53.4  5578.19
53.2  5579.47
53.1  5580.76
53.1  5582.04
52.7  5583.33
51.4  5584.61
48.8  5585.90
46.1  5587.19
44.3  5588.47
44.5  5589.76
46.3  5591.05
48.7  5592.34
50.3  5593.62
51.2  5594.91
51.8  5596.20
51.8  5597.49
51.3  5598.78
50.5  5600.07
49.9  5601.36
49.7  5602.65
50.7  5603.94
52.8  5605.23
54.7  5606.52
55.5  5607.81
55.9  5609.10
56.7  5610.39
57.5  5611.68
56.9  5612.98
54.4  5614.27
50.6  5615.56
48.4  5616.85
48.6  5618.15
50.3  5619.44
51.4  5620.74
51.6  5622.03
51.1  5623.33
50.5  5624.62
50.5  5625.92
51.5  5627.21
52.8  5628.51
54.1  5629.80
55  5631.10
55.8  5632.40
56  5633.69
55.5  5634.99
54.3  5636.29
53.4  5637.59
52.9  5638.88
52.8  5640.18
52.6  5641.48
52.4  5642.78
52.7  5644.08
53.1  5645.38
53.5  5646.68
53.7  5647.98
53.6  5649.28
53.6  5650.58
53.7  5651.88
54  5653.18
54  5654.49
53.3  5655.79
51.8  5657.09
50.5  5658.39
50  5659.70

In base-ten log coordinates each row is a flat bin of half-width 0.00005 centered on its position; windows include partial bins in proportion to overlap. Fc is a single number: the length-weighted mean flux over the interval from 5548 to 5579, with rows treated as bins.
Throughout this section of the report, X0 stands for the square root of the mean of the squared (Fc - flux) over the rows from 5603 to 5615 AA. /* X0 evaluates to 3.40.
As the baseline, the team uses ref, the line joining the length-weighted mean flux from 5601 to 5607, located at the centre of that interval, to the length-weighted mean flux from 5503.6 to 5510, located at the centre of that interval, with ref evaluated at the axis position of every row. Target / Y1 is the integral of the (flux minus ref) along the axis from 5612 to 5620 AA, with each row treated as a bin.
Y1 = 1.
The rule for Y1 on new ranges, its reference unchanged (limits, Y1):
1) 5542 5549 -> 21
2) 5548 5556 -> 22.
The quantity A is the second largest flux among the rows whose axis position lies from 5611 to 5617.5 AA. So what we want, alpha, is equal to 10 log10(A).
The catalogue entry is 17.6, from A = 56.9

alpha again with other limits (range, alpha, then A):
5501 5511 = 17.2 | 52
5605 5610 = 17.4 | 55.5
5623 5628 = 17.1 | 51.1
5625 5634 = 17.5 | 55.8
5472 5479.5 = 17.2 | 52.4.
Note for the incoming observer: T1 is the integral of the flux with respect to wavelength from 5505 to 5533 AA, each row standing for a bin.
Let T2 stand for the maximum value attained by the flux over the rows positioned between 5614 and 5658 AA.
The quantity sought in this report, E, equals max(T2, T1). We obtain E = 1451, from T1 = 1451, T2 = 56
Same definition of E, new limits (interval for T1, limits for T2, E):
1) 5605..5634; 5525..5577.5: 1541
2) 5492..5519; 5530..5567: 1386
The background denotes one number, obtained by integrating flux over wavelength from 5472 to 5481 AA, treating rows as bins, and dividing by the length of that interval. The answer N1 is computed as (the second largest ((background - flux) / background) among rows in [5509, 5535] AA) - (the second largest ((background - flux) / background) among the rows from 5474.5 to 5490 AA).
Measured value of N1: 0.008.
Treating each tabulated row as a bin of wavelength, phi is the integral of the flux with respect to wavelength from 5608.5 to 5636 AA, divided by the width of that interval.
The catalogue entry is 53.1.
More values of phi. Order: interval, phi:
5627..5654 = 53.7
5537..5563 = 54.5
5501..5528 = 51.8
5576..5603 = 50.2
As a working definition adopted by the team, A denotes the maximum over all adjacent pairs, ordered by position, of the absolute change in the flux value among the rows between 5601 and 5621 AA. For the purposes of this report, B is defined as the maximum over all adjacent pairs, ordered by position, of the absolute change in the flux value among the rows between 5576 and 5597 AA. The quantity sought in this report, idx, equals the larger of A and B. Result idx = 3.80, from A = 3.8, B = 2.7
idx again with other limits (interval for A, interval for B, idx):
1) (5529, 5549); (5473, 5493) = 1.80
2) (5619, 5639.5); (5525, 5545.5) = 1.80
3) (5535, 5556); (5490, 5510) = 1.20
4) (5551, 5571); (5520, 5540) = 1.80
